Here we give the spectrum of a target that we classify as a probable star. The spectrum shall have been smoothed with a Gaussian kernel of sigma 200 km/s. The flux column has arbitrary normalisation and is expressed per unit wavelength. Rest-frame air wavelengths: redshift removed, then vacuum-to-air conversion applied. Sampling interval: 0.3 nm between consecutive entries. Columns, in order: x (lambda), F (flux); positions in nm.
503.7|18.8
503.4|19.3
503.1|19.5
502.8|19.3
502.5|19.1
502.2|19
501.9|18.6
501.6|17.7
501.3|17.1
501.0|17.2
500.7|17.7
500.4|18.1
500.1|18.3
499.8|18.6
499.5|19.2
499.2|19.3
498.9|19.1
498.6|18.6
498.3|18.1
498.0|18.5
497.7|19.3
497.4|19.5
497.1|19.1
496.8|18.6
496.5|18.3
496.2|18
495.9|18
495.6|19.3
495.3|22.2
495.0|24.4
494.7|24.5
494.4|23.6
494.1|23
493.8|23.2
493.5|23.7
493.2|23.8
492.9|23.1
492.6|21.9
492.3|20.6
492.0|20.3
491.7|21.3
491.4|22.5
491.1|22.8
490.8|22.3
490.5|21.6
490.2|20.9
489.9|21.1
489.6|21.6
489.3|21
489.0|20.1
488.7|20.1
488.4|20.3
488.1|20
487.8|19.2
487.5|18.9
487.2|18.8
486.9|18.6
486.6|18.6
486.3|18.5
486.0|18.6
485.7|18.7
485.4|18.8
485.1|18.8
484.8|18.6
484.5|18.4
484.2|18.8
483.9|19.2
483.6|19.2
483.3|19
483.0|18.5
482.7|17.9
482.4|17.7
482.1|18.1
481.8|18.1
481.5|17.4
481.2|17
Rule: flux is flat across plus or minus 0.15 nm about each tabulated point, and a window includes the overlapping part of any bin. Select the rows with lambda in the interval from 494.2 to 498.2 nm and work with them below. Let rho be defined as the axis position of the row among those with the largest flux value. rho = 494.7 nm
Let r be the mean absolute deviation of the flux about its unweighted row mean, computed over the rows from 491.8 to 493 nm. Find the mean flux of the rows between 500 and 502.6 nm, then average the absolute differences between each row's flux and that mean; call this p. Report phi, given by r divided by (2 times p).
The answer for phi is 0.87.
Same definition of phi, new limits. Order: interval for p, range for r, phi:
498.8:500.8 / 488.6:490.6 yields 0.47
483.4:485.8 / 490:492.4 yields 1.97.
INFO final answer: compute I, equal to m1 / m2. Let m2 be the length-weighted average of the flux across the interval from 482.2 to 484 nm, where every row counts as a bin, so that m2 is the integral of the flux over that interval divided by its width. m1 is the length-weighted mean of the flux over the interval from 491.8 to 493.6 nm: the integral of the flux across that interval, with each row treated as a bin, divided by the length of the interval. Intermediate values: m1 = 22.2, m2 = 18.6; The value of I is 1.19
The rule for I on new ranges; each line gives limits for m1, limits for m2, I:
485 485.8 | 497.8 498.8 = 1.02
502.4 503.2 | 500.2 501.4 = 1.10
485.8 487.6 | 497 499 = 0.99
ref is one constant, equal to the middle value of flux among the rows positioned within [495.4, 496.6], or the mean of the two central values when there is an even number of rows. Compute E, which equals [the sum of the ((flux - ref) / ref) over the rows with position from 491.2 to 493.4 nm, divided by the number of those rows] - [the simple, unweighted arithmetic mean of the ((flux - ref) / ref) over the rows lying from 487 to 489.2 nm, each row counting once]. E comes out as 0.13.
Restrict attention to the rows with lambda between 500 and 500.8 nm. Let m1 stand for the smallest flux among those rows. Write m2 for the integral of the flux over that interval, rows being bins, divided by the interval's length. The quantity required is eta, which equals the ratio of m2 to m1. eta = 1.019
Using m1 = 17.7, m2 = 18.0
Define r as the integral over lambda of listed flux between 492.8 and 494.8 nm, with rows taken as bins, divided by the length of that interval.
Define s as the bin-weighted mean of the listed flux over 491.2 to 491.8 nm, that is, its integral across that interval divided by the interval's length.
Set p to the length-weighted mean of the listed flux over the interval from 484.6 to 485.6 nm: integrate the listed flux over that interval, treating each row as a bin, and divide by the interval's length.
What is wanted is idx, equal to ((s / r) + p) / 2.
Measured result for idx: 9.8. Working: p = 18.7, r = 23.5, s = 22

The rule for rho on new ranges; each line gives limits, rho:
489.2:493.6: 493.2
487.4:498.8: 494.7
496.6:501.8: 497.4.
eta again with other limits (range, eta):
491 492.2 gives 1.066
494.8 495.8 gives 1.134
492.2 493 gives 1.062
